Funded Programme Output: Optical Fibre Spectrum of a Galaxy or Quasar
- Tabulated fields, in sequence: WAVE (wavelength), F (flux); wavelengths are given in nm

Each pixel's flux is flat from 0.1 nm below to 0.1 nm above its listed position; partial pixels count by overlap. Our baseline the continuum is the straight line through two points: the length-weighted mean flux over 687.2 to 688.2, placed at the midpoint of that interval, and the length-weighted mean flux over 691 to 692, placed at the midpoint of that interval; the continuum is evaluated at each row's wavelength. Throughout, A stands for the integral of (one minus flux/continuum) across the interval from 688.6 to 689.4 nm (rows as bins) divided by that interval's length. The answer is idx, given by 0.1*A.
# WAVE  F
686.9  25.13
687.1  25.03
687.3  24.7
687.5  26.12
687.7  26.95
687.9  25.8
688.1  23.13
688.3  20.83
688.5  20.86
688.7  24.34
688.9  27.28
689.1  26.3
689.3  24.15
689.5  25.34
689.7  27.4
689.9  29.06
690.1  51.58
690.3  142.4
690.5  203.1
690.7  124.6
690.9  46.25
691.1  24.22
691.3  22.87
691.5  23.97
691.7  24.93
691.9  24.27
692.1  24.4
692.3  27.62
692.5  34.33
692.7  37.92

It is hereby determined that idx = -0.002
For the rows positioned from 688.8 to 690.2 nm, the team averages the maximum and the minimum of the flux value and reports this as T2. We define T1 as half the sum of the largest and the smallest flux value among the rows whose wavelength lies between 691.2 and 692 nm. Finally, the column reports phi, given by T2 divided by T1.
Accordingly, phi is 1.6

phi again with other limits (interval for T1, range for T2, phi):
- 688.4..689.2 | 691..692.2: 1.0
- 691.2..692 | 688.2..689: 1.0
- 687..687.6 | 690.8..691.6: 1.4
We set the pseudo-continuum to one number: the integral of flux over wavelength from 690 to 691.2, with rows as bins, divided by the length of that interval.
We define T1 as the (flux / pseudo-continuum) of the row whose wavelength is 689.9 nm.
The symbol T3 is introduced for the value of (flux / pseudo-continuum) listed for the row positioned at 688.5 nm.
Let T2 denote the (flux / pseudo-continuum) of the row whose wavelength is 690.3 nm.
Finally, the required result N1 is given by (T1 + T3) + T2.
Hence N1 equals 1.95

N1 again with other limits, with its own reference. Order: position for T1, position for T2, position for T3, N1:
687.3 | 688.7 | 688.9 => 0.77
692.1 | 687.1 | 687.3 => 0.75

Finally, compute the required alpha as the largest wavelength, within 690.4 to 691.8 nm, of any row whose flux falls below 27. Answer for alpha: 691.7 nm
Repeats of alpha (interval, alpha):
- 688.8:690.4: 689.5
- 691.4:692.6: 692.1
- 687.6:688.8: 688.7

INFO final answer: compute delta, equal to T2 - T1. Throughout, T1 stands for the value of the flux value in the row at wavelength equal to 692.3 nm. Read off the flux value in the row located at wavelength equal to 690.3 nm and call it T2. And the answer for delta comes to 115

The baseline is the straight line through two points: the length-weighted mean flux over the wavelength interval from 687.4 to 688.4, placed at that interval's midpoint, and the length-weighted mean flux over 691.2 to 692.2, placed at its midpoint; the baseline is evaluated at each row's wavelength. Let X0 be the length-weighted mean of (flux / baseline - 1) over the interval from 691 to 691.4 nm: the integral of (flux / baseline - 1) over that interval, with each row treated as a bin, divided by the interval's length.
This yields -0.03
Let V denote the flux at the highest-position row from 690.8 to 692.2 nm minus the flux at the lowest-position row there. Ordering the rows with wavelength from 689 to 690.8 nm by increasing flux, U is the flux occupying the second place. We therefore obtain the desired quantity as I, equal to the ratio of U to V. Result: -1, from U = 25.34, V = -22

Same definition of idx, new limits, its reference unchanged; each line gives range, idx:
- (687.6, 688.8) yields 0.006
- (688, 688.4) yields 0.013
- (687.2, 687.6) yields 0.000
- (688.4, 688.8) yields 0.010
